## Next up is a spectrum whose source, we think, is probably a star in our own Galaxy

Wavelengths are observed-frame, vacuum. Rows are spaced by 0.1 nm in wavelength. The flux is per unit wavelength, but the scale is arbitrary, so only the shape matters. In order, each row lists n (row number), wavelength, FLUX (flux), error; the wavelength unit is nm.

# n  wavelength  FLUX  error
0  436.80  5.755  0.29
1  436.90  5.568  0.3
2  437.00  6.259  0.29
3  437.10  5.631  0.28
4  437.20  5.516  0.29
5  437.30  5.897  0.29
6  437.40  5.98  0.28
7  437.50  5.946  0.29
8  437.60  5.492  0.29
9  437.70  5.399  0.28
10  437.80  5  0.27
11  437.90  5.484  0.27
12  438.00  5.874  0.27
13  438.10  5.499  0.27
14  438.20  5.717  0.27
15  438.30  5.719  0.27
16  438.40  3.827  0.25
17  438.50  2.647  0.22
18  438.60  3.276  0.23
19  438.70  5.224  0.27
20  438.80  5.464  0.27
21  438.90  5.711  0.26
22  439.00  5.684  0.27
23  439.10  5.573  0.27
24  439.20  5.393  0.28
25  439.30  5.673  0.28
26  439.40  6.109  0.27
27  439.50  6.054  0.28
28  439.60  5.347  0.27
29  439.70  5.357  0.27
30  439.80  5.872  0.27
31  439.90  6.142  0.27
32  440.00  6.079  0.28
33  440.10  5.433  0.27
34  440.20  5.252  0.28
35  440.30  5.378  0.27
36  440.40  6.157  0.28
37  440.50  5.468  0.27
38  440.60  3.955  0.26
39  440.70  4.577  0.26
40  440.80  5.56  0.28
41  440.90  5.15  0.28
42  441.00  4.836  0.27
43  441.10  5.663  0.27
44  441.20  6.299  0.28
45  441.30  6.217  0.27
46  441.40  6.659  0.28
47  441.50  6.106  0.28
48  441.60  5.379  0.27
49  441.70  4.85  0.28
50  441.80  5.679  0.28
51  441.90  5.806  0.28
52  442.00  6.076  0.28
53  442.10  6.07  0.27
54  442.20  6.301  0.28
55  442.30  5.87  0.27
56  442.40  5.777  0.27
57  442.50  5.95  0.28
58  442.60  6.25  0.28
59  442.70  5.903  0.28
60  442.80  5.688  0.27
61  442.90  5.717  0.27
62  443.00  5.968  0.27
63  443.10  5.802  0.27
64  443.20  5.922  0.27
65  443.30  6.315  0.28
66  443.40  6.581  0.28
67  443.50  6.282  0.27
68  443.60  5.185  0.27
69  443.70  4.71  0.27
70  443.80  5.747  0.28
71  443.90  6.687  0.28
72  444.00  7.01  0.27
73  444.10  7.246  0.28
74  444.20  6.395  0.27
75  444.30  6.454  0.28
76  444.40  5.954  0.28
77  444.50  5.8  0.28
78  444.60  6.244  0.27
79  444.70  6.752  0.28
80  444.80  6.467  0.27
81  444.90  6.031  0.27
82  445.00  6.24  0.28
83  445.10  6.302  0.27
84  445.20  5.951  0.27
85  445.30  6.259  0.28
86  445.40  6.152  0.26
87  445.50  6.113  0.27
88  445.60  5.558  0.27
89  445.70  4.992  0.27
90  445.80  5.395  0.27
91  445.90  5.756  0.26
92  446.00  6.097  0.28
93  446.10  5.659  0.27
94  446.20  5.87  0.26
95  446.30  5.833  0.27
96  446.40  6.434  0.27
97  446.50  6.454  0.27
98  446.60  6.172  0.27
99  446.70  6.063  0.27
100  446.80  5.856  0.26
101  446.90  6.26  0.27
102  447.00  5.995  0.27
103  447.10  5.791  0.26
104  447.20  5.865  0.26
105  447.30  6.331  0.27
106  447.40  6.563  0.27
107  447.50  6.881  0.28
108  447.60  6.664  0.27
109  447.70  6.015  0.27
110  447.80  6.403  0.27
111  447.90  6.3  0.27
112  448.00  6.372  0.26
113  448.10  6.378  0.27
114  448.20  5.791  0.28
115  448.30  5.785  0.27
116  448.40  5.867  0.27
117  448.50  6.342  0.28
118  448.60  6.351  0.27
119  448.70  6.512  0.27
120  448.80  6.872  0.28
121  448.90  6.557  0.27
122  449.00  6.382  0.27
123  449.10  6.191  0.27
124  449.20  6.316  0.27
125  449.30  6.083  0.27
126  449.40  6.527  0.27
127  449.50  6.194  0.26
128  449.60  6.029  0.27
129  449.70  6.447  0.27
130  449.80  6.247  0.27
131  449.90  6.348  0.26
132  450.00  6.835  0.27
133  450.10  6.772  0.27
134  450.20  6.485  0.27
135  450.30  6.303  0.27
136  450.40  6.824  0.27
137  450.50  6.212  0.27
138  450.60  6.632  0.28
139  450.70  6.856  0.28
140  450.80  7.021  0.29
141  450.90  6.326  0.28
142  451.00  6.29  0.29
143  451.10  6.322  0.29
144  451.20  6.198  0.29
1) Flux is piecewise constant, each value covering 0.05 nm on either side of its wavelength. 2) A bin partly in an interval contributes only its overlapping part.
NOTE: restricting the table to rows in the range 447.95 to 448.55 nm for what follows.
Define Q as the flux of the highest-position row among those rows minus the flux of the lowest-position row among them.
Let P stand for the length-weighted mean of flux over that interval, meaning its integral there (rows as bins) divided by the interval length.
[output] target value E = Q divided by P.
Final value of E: 0.00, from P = 6.1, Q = 0.0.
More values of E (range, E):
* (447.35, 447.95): -0.04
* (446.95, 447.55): 0.14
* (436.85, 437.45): 0.07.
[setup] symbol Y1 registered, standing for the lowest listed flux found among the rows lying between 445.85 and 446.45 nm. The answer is 5.659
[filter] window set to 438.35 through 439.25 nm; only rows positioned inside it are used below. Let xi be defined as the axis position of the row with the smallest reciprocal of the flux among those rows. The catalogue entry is 438.90 nm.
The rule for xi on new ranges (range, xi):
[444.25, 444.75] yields 444.70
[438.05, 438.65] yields 438.30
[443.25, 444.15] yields 444.10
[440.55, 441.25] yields 441.20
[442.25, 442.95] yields 442.60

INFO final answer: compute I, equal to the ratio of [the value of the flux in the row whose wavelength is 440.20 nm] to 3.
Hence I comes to 1.75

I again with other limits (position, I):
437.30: 1.97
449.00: 2.13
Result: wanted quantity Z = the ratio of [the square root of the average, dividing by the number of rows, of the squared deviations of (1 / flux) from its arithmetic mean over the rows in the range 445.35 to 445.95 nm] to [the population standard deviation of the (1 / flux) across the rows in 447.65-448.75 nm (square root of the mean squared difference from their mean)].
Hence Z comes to 1.88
